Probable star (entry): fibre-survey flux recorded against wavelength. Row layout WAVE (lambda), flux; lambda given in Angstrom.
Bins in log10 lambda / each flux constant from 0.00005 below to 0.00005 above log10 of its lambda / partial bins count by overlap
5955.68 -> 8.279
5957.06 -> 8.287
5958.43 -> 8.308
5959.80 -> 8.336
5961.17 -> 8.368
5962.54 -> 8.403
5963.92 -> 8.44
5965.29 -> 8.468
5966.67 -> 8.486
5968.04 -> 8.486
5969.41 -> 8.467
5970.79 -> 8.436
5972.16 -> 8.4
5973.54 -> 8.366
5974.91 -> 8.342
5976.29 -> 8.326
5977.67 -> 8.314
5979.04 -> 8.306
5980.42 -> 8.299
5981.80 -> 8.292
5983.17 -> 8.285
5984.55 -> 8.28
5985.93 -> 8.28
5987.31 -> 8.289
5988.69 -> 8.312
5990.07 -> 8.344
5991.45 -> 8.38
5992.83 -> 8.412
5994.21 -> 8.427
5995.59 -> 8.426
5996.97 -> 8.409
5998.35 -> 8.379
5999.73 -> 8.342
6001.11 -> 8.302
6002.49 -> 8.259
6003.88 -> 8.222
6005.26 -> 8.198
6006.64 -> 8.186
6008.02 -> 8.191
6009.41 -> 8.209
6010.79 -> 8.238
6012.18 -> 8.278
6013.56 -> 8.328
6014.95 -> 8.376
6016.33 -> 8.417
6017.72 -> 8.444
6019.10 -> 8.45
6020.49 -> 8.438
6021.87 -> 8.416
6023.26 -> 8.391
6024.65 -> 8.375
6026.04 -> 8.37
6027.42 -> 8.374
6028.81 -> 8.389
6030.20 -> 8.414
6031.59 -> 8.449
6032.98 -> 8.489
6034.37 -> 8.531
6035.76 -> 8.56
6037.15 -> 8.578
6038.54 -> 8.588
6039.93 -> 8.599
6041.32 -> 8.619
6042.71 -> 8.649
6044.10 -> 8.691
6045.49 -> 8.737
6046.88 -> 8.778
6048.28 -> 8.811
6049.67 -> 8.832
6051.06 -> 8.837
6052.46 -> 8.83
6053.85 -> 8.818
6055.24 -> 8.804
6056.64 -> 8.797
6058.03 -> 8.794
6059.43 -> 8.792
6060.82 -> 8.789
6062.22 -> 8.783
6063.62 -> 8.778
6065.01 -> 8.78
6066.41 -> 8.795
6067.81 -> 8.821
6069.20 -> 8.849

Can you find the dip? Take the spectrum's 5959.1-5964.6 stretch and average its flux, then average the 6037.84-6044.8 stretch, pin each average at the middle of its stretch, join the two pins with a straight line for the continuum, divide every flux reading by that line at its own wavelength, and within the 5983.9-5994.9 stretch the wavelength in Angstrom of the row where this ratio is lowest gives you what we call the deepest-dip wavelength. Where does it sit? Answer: 5985.93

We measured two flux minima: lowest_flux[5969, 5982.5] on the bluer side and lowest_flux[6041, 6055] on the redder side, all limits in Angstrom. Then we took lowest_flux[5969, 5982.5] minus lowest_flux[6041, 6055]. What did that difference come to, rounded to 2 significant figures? -0.33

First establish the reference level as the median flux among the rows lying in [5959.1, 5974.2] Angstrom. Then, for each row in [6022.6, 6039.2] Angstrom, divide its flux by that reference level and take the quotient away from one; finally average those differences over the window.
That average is -0.003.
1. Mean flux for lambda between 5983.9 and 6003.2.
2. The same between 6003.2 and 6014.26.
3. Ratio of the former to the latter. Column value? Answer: 1.014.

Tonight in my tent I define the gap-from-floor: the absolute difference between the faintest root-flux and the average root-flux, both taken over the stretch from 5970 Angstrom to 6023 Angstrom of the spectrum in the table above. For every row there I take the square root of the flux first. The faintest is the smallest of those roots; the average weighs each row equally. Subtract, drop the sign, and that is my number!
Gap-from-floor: 0.025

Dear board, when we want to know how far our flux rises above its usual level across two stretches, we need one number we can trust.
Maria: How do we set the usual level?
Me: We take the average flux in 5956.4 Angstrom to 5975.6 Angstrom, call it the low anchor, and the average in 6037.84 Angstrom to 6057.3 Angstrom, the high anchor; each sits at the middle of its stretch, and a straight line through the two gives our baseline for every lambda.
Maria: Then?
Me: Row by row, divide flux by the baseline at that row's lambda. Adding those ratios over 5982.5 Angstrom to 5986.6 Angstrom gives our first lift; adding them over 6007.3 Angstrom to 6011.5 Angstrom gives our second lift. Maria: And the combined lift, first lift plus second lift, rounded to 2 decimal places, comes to 5.80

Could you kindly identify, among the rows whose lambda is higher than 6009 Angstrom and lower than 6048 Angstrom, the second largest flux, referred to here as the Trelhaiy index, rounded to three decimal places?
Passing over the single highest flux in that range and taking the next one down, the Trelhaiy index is 8.737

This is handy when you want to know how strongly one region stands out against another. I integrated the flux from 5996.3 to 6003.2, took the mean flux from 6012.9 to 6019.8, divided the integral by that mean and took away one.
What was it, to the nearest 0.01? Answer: 5.85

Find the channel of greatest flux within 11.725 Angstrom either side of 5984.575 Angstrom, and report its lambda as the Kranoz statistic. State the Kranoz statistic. 5994.21 Angstrom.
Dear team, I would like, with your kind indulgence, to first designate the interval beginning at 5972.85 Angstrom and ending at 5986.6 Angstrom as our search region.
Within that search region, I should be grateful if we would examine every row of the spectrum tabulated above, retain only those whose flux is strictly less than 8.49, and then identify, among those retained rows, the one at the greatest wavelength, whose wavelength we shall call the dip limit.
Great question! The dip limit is 5985.93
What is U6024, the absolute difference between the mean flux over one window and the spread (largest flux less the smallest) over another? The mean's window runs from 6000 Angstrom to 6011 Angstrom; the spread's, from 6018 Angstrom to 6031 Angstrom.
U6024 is 8.15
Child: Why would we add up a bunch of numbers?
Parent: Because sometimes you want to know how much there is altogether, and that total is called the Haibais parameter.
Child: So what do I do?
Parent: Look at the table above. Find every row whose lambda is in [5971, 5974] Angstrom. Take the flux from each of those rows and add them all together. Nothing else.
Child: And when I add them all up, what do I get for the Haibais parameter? 16.8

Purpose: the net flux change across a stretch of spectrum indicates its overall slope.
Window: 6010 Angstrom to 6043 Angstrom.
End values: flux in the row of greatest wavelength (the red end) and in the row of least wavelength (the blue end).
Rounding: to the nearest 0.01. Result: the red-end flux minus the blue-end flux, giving 0.41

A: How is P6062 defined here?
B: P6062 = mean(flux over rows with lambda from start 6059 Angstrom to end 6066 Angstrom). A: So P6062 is 8.8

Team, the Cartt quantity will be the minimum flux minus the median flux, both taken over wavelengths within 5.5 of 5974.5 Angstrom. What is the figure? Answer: -0.05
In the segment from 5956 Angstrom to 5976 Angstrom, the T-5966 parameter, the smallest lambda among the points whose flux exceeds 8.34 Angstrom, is 5961.17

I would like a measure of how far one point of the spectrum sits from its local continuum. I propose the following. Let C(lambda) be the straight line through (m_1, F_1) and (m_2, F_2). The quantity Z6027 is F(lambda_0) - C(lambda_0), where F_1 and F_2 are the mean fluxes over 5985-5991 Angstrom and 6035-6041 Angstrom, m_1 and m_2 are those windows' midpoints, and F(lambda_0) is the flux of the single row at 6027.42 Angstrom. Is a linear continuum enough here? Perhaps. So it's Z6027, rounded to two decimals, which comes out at -0.15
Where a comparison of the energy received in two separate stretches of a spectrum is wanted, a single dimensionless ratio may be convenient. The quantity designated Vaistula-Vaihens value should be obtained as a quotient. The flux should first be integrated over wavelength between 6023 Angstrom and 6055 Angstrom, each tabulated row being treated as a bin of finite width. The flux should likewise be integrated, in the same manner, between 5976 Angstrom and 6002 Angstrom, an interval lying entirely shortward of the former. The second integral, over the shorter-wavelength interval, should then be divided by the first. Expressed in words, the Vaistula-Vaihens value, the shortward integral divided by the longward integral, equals 0.79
